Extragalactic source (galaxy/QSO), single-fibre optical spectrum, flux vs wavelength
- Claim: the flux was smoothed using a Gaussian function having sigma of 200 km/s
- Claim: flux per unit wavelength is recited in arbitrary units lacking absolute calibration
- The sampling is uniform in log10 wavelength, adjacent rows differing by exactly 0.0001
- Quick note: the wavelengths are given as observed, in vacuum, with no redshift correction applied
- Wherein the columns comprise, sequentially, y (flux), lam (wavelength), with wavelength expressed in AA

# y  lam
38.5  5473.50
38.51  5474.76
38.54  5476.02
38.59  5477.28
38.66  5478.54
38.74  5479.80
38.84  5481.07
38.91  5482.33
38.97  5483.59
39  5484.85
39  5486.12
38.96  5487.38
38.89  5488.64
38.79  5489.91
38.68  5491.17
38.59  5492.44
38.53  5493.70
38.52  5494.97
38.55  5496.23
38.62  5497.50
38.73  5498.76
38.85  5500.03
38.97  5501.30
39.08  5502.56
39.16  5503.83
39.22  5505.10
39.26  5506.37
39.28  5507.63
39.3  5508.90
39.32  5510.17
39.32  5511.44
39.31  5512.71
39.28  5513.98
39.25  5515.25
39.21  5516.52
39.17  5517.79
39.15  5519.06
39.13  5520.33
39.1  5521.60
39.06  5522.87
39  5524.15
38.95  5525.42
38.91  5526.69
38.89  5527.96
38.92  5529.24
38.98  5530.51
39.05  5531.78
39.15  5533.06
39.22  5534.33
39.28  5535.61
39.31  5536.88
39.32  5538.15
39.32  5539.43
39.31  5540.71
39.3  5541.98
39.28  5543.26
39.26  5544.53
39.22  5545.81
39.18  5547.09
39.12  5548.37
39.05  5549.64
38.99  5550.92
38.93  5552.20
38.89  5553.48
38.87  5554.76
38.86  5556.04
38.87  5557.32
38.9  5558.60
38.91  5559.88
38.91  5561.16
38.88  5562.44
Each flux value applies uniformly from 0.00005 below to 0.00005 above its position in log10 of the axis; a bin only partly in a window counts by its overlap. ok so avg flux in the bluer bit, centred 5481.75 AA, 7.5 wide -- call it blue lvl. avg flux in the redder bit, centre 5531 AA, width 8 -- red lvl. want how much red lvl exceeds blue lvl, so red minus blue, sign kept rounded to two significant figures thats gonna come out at 0.18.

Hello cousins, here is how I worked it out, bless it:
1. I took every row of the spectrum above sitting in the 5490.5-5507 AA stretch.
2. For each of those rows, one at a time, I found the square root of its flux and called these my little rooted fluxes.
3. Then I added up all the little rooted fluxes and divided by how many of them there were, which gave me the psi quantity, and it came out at 6.23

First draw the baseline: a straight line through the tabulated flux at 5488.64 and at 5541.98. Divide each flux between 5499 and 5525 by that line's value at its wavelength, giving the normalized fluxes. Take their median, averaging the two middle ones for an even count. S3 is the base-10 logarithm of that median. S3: 0.001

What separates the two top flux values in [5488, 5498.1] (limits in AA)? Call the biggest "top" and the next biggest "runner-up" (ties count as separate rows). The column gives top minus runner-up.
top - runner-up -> 0.10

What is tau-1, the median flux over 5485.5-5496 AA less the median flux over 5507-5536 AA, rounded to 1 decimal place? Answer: -0.4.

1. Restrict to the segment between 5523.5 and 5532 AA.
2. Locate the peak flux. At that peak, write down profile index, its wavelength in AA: 5531.78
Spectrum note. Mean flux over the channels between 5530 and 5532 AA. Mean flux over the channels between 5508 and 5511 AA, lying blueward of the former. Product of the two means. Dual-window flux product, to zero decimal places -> 1534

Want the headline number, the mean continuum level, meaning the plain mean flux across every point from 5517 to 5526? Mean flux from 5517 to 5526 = 39.08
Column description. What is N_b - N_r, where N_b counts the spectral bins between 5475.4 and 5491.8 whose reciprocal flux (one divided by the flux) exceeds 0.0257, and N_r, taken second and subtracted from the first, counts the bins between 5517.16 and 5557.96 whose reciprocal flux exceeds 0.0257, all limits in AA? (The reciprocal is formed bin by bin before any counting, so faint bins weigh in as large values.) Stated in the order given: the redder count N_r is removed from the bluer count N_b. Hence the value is 3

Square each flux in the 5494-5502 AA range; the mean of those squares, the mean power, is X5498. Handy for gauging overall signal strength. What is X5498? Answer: 1498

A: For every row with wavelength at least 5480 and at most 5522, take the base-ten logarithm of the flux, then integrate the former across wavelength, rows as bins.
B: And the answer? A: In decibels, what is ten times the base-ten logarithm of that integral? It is 18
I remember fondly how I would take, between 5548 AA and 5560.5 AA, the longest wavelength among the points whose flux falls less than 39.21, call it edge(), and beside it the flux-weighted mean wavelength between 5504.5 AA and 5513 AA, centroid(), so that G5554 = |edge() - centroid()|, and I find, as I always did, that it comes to 51.0 AA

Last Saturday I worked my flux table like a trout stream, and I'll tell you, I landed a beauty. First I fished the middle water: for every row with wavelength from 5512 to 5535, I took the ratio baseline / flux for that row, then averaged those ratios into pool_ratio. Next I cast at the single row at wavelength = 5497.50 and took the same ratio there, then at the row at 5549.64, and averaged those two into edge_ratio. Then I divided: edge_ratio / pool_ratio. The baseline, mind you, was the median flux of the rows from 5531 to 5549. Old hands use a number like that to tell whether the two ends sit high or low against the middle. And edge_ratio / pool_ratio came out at 1.007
